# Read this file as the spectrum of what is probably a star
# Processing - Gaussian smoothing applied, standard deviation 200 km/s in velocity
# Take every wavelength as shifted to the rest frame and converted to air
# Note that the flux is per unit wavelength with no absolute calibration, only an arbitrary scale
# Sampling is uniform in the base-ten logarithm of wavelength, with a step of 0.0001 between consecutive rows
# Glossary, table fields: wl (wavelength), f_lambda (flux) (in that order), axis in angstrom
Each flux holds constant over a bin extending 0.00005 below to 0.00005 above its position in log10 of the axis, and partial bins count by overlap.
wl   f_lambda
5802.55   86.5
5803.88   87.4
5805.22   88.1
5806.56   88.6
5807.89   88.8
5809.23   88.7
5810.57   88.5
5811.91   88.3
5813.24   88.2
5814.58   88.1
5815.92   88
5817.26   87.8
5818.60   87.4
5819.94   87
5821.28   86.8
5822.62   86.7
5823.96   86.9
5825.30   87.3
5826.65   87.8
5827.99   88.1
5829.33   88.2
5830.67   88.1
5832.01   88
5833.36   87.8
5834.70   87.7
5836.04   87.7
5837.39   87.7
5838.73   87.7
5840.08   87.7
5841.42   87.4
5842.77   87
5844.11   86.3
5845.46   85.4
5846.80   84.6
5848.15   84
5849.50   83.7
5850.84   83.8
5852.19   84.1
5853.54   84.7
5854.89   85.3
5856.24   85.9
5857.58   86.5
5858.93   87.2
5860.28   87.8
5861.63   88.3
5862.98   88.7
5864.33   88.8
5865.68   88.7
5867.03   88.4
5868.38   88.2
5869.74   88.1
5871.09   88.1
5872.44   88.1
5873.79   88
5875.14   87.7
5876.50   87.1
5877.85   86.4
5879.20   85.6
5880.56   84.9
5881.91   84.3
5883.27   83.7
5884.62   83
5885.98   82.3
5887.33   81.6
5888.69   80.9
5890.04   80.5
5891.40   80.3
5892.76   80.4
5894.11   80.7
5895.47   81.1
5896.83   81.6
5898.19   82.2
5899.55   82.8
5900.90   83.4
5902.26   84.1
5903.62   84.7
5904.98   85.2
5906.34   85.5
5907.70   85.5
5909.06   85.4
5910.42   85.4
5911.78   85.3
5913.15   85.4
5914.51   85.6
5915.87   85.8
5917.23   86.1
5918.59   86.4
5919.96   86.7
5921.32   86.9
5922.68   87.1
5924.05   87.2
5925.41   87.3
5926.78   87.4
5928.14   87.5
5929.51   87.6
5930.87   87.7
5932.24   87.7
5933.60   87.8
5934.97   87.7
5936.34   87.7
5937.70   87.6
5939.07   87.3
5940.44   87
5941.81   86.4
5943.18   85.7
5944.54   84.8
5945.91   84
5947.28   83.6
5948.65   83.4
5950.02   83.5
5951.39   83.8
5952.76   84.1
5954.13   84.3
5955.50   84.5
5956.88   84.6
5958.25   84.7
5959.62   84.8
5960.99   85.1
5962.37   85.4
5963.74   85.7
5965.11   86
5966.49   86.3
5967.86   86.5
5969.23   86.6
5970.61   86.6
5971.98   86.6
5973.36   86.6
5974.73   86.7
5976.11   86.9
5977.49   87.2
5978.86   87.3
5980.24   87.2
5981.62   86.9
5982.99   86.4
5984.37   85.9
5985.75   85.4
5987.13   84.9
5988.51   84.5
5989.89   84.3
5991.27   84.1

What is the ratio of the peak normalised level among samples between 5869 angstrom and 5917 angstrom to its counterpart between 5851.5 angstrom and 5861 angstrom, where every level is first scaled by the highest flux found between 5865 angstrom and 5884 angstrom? 1.00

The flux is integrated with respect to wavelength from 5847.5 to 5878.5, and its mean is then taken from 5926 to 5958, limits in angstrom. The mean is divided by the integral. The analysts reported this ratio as 0.0319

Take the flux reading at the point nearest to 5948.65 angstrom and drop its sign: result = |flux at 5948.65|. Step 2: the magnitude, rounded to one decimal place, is 83.4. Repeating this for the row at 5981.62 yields 86.9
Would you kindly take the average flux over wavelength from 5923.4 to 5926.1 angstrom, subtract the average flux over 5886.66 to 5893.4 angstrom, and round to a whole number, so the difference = 7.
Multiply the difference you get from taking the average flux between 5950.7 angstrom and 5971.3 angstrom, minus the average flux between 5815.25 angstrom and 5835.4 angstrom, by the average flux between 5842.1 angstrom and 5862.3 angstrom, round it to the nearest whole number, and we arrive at -198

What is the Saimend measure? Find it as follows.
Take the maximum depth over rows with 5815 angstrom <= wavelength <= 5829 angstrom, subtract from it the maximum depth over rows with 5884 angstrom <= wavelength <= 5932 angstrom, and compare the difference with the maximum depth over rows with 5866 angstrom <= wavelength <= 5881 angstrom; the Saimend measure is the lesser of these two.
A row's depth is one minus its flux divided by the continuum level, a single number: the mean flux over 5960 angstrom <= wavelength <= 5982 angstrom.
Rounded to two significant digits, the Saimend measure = -0.074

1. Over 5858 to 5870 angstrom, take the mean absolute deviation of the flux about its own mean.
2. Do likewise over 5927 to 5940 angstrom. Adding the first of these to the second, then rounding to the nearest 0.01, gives 0.48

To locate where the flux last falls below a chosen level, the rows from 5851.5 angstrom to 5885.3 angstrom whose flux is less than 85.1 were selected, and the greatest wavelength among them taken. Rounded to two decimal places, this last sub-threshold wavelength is 5884.62 angstrom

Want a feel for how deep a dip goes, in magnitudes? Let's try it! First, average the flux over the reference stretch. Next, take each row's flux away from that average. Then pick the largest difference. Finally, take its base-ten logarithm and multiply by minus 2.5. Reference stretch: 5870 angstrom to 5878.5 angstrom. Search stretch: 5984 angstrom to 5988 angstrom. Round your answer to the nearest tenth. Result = -1.1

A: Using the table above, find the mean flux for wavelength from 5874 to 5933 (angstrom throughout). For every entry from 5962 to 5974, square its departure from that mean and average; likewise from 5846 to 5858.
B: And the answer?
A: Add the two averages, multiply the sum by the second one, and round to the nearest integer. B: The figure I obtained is 3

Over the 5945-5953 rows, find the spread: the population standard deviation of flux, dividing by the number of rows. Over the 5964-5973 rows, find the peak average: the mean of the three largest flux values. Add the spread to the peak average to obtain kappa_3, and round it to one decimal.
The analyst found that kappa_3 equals 86.9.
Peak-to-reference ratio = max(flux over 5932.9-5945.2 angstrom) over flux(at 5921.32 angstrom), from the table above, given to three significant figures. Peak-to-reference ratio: 1.01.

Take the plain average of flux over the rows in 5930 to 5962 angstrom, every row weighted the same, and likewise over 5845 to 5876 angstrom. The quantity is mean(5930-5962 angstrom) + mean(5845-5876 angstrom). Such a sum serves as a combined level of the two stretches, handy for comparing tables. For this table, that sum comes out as 172.3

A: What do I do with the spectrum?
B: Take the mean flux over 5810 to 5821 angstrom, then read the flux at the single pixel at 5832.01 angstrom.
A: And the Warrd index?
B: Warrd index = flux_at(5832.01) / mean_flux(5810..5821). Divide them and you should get 1.00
